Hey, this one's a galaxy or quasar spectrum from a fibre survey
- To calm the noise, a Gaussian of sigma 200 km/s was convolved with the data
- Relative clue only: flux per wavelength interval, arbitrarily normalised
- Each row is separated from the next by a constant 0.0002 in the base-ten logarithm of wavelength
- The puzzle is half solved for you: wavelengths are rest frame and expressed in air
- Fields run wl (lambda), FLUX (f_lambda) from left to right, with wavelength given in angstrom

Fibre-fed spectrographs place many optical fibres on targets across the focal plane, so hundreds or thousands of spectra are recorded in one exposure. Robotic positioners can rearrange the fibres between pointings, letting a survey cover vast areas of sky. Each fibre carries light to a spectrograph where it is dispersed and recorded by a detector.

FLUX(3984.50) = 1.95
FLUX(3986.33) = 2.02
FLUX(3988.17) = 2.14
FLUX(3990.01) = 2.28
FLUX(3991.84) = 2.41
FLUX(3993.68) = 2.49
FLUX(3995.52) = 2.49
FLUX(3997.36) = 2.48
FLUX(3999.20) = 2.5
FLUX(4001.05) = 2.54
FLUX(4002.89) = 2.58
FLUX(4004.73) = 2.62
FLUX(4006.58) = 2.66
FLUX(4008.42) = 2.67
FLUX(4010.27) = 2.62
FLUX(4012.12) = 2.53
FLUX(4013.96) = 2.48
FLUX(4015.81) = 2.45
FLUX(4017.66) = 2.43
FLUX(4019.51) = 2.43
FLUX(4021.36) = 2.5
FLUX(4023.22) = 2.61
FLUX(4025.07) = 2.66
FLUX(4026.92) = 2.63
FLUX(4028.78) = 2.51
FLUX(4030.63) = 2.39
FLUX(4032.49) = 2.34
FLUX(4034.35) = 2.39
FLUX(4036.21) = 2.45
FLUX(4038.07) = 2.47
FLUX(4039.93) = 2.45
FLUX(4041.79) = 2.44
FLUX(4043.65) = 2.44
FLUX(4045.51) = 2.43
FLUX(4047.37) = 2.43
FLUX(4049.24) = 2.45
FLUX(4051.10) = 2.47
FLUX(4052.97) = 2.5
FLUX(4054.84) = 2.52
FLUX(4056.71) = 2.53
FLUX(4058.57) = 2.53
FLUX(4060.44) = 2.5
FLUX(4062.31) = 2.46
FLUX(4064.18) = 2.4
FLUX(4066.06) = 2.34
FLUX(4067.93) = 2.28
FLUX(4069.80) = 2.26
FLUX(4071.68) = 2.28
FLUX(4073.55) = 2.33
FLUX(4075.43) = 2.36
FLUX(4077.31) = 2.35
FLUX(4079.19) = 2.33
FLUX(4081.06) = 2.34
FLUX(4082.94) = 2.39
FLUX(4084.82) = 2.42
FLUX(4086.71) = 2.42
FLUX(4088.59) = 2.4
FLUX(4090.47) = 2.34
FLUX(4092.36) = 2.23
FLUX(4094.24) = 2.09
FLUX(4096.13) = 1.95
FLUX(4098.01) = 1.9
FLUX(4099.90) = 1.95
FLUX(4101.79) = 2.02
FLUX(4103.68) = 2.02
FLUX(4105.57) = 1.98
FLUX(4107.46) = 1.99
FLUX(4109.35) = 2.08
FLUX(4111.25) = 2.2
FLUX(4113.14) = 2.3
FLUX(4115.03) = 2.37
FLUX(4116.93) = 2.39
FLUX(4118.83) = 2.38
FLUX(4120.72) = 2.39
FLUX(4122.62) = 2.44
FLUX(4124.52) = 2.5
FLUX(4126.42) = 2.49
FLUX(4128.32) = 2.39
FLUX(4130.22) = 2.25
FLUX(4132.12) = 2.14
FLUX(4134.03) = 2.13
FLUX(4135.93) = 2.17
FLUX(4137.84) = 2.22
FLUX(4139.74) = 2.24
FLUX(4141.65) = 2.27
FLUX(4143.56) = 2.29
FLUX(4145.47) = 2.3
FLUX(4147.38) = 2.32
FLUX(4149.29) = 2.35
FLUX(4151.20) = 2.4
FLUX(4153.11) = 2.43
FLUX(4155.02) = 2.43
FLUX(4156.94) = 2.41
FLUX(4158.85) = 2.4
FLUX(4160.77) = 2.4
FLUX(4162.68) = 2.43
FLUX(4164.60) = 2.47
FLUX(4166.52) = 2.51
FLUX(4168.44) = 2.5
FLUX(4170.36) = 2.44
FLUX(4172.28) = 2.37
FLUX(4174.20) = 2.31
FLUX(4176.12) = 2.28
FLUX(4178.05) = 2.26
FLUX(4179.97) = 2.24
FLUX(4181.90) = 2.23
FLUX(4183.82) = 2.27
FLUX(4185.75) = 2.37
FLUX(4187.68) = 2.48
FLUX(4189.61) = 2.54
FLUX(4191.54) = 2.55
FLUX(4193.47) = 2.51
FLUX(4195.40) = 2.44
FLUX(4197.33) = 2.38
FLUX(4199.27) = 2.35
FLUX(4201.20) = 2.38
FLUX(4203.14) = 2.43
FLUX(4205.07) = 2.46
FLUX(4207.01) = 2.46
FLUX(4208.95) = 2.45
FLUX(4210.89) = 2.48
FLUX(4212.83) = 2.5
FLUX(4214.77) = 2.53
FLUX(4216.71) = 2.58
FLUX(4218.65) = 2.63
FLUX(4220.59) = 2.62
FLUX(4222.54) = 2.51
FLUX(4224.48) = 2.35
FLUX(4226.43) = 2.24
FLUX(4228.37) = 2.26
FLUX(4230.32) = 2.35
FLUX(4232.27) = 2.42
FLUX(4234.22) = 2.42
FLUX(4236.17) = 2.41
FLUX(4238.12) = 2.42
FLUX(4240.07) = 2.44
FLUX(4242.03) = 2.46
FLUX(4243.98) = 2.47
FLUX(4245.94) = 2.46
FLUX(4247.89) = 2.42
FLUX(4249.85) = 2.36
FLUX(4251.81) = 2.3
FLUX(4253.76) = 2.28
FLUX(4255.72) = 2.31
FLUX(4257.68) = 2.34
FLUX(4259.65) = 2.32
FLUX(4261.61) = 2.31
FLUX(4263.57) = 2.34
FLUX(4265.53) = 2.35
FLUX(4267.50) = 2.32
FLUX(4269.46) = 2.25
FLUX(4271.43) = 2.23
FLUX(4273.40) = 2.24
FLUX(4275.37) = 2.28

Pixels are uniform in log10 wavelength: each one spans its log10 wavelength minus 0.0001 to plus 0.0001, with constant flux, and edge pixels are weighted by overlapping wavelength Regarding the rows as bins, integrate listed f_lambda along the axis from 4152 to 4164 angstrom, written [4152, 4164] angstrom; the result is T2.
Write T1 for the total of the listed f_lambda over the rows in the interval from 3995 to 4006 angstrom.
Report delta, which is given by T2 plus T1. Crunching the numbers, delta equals 44.2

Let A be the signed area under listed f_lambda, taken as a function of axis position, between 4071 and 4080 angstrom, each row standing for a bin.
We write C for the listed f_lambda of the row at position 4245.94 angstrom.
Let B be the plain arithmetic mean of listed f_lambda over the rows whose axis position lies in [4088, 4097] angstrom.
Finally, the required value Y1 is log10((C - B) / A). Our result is -1.91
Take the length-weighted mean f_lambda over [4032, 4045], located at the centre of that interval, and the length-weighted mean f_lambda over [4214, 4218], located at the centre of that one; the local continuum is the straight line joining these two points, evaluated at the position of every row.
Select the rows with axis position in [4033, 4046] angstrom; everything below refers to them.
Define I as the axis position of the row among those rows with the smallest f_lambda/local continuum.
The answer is 4034.35 angstrom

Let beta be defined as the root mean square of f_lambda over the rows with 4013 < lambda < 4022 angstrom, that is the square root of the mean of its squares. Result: 2.46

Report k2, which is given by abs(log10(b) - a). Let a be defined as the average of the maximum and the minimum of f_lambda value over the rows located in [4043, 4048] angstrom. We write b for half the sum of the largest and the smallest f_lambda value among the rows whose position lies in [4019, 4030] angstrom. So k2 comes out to 2.03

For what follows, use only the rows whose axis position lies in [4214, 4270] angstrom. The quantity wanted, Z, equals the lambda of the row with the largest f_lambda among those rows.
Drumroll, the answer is 4218.65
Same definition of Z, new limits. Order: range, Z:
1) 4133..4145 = 4143.56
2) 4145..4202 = 4191.54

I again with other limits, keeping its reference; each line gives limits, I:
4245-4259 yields 4253.76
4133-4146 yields 4134.03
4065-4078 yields 4069.80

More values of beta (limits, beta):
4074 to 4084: 2.35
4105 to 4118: 2.19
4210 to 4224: 2.55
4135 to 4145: 2.24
